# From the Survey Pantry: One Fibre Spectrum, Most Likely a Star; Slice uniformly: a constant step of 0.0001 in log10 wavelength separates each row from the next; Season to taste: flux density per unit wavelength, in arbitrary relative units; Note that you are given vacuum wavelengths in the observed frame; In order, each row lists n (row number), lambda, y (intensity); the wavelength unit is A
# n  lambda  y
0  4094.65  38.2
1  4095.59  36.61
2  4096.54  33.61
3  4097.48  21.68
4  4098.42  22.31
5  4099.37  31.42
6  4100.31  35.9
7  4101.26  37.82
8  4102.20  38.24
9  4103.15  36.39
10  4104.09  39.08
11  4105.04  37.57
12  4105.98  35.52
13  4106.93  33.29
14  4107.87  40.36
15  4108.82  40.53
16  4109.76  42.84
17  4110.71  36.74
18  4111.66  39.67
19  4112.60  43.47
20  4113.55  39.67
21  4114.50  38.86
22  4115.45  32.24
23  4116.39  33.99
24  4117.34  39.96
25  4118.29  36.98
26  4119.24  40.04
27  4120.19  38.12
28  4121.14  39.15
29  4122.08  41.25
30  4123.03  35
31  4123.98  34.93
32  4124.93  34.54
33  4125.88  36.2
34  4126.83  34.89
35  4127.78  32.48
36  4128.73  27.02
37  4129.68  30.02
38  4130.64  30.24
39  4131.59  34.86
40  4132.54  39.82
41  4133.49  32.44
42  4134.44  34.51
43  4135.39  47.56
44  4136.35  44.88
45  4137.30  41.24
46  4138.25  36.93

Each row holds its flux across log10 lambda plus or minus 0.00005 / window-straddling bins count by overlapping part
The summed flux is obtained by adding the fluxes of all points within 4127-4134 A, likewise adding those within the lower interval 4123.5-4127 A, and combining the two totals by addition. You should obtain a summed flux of 367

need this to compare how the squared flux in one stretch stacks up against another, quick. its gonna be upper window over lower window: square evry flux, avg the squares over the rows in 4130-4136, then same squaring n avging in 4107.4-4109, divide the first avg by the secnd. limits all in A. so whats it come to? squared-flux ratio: 0.84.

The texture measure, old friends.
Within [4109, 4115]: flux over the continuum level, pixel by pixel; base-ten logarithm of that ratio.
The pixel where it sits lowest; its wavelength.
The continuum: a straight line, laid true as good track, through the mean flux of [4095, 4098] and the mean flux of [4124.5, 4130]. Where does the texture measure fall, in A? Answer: 4110.71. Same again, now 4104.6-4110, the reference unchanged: 4106.93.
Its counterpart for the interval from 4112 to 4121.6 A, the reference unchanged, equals 4115.45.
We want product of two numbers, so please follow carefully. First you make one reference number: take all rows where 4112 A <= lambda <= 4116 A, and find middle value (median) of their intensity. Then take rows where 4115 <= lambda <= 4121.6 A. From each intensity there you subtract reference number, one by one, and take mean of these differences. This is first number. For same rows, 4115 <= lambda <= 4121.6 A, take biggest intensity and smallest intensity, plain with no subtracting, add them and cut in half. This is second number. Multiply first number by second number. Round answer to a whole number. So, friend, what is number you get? -74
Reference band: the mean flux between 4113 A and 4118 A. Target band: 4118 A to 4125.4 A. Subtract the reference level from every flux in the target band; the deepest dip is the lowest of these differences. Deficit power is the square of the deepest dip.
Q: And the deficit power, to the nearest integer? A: 6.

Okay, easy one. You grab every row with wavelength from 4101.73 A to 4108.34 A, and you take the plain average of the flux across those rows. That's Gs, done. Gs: 37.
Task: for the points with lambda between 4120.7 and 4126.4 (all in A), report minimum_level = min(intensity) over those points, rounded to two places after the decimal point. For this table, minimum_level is 34.54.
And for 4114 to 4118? 32.24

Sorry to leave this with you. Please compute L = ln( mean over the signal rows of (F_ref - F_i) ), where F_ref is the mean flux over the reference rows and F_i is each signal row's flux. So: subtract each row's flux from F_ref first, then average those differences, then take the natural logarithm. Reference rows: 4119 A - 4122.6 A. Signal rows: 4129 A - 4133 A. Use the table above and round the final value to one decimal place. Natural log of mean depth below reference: 1.8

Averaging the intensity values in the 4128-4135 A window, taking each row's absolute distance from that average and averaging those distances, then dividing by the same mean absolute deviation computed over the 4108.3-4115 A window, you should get 1.82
